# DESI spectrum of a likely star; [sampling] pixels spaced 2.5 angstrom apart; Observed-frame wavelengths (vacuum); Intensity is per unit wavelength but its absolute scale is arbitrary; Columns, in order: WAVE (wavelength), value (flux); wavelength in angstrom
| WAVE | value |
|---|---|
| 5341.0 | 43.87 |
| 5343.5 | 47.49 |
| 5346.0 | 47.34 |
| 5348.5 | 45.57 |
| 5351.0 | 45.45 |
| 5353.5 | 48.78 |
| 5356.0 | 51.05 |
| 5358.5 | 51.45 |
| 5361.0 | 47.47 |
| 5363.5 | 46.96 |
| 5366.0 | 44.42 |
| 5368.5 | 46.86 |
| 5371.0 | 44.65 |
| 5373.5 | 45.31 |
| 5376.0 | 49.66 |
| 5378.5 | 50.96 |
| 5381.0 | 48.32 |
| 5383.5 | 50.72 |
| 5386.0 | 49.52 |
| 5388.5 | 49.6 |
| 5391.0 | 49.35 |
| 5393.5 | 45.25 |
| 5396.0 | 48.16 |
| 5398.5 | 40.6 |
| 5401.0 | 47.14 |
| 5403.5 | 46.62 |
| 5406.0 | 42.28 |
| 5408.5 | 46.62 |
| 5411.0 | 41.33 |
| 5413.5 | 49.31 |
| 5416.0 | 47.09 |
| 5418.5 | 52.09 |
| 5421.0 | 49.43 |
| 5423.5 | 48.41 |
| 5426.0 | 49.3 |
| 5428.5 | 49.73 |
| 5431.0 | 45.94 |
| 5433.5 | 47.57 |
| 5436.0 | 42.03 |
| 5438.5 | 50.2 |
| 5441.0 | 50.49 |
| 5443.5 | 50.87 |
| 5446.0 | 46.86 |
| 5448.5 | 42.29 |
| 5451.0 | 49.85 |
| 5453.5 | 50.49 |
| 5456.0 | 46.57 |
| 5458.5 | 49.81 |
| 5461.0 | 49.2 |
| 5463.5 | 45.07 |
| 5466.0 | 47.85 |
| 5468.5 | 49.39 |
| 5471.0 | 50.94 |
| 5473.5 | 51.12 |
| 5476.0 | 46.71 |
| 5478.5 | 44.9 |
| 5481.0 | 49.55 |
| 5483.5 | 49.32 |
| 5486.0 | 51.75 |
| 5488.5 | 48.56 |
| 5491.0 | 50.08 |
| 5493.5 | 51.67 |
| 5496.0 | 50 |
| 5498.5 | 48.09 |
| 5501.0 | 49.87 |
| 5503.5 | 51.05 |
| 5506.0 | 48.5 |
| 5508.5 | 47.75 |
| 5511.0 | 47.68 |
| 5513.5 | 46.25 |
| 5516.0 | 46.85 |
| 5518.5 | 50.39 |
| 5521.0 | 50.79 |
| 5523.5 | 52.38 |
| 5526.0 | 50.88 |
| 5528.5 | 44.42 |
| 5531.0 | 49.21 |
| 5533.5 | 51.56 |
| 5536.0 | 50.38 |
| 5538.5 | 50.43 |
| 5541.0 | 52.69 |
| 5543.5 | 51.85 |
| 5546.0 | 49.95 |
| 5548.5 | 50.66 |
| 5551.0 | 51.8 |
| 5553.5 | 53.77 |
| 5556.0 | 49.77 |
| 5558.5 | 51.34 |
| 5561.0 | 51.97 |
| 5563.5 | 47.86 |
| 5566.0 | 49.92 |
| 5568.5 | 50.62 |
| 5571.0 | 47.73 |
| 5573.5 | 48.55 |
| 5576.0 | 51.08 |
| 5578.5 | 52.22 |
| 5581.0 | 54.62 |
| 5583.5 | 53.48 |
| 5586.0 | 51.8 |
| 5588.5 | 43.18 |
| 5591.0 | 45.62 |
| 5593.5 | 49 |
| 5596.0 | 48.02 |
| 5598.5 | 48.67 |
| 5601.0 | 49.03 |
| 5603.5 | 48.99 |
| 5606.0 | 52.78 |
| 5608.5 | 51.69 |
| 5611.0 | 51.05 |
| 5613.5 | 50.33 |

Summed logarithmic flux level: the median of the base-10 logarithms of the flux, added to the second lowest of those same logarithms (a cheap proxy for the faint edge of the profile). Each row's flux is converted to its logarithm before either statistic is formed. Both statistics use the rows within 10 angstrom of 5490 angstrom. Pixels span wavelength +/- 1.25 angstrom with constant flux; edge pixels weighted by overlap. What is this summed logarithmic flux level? 3.38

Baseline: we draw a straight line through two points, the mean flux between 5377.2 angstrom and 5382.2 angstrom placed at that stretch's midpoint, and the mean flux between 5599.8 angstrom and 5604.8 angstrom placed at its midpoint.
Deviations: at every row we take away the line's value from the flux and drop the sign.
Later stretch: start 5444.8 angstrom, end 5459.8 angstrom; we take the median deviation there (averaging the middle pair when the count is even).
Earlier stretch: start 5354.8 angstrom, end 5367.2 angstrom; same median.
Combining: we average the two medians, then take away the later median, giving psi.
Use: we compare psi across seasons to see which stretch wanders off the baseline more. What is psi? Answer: 0.20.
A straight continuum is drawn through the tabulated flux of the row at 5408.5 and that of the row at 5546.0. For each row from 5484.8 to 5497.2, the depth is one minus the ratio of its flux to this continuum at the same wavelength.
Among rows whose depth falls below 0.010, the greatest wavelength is 5496.0 angstrom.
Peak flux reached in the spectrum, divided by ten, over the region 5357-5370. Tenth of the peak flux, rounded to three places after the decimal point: 5.145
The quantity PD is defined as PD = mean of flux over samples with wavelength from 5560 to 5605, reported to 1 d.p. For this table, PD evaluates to 49.6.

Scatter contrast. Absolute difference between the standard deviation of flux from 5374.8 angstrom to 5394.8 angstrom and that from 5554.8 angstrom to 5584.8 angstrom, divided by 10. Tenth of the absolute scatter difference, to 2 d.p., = 0.04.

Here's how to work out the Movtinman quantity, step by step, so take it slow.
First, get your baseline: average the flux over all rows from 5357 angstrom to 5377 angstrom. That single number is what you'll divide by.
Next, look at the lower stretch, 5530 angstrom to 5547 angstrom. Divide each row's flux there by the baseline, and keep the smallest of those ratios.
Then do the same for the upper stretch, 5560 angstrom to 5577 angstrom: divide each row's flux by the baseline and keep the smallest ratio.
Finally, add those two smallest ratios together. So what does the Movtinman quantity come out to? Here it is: 2.06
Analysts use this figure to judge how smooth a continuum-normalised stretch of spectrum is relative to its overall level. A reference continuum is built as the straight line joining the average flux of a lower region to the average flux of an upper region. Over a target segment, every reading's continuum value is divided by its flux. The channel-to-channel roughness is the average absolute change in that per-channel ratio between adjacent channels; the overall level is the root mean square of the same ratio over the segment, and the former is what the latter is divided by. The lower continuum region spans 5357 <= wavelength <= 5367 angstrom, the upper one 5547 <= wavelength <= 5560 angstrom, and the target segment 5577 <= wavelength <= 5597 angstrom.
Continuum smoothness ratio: 16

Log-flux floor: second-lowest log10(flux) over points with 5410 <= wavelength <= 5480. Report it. 1.62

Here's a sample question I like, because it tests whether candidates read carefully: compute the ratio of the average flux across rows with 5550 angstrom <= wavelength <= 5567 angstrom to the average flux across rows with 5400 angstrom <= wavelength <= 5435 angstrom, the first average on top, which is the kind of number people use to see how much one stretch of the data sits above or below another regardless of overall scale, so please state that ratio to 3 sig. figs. 1.08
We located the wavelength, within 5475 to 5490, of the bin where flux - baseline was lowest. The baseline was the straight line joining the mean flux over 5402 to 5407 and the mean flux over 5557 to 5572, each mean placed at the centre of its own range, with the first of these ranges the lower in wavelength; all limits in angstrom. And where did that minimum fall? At 5478.5 angstrom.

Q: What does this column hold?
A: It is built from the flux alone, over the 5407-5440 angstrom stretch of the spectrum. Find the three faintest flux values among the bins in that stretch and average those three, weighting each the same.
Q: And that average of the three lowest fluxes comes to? 43.1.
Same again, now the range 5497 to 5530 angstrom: 45.8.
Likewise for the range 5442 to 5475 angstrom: 44.6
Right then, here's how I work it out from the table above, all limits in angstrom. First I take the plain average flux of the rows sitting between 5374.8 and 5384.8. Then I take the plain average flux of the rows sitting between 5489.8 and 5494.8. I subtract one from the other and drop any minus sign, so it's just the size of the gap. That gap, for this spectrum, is 0.96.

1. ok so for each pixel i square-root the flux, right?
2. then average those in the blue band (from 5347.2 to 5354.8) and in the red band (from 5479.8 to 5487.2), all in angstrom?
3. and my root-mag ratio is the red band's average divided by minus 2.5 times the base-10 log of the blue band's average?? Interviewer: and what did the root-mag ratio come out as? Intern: -3.40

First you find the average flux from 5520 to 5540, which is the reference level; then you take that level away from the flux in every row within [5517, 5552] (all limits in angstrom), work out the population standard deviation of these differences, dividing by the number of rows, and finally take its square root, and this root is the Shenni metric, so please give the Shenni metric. 1.389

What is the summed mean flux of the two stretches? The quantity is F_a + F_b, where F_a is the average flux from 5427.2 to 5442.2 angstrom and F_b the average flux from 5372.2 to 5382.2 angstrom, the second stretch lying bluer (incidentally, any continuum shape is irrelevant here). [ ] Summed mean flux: 96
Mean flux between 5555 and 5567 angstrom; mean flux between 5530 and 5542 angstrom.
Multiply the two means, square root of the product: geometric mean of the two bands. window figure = 50.5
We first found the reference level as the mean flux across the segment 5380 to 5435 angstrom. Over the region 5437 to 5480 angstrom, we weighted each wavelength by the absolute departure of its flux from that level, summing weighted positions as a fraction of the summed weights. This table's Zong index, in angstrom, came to 5457.2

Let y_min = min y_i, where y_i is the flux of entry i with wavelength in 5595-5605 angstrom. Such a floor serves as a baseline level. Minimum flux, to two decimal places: 48.02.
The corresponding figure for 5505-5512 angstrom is 47.68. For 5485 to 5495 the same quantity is 48.56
